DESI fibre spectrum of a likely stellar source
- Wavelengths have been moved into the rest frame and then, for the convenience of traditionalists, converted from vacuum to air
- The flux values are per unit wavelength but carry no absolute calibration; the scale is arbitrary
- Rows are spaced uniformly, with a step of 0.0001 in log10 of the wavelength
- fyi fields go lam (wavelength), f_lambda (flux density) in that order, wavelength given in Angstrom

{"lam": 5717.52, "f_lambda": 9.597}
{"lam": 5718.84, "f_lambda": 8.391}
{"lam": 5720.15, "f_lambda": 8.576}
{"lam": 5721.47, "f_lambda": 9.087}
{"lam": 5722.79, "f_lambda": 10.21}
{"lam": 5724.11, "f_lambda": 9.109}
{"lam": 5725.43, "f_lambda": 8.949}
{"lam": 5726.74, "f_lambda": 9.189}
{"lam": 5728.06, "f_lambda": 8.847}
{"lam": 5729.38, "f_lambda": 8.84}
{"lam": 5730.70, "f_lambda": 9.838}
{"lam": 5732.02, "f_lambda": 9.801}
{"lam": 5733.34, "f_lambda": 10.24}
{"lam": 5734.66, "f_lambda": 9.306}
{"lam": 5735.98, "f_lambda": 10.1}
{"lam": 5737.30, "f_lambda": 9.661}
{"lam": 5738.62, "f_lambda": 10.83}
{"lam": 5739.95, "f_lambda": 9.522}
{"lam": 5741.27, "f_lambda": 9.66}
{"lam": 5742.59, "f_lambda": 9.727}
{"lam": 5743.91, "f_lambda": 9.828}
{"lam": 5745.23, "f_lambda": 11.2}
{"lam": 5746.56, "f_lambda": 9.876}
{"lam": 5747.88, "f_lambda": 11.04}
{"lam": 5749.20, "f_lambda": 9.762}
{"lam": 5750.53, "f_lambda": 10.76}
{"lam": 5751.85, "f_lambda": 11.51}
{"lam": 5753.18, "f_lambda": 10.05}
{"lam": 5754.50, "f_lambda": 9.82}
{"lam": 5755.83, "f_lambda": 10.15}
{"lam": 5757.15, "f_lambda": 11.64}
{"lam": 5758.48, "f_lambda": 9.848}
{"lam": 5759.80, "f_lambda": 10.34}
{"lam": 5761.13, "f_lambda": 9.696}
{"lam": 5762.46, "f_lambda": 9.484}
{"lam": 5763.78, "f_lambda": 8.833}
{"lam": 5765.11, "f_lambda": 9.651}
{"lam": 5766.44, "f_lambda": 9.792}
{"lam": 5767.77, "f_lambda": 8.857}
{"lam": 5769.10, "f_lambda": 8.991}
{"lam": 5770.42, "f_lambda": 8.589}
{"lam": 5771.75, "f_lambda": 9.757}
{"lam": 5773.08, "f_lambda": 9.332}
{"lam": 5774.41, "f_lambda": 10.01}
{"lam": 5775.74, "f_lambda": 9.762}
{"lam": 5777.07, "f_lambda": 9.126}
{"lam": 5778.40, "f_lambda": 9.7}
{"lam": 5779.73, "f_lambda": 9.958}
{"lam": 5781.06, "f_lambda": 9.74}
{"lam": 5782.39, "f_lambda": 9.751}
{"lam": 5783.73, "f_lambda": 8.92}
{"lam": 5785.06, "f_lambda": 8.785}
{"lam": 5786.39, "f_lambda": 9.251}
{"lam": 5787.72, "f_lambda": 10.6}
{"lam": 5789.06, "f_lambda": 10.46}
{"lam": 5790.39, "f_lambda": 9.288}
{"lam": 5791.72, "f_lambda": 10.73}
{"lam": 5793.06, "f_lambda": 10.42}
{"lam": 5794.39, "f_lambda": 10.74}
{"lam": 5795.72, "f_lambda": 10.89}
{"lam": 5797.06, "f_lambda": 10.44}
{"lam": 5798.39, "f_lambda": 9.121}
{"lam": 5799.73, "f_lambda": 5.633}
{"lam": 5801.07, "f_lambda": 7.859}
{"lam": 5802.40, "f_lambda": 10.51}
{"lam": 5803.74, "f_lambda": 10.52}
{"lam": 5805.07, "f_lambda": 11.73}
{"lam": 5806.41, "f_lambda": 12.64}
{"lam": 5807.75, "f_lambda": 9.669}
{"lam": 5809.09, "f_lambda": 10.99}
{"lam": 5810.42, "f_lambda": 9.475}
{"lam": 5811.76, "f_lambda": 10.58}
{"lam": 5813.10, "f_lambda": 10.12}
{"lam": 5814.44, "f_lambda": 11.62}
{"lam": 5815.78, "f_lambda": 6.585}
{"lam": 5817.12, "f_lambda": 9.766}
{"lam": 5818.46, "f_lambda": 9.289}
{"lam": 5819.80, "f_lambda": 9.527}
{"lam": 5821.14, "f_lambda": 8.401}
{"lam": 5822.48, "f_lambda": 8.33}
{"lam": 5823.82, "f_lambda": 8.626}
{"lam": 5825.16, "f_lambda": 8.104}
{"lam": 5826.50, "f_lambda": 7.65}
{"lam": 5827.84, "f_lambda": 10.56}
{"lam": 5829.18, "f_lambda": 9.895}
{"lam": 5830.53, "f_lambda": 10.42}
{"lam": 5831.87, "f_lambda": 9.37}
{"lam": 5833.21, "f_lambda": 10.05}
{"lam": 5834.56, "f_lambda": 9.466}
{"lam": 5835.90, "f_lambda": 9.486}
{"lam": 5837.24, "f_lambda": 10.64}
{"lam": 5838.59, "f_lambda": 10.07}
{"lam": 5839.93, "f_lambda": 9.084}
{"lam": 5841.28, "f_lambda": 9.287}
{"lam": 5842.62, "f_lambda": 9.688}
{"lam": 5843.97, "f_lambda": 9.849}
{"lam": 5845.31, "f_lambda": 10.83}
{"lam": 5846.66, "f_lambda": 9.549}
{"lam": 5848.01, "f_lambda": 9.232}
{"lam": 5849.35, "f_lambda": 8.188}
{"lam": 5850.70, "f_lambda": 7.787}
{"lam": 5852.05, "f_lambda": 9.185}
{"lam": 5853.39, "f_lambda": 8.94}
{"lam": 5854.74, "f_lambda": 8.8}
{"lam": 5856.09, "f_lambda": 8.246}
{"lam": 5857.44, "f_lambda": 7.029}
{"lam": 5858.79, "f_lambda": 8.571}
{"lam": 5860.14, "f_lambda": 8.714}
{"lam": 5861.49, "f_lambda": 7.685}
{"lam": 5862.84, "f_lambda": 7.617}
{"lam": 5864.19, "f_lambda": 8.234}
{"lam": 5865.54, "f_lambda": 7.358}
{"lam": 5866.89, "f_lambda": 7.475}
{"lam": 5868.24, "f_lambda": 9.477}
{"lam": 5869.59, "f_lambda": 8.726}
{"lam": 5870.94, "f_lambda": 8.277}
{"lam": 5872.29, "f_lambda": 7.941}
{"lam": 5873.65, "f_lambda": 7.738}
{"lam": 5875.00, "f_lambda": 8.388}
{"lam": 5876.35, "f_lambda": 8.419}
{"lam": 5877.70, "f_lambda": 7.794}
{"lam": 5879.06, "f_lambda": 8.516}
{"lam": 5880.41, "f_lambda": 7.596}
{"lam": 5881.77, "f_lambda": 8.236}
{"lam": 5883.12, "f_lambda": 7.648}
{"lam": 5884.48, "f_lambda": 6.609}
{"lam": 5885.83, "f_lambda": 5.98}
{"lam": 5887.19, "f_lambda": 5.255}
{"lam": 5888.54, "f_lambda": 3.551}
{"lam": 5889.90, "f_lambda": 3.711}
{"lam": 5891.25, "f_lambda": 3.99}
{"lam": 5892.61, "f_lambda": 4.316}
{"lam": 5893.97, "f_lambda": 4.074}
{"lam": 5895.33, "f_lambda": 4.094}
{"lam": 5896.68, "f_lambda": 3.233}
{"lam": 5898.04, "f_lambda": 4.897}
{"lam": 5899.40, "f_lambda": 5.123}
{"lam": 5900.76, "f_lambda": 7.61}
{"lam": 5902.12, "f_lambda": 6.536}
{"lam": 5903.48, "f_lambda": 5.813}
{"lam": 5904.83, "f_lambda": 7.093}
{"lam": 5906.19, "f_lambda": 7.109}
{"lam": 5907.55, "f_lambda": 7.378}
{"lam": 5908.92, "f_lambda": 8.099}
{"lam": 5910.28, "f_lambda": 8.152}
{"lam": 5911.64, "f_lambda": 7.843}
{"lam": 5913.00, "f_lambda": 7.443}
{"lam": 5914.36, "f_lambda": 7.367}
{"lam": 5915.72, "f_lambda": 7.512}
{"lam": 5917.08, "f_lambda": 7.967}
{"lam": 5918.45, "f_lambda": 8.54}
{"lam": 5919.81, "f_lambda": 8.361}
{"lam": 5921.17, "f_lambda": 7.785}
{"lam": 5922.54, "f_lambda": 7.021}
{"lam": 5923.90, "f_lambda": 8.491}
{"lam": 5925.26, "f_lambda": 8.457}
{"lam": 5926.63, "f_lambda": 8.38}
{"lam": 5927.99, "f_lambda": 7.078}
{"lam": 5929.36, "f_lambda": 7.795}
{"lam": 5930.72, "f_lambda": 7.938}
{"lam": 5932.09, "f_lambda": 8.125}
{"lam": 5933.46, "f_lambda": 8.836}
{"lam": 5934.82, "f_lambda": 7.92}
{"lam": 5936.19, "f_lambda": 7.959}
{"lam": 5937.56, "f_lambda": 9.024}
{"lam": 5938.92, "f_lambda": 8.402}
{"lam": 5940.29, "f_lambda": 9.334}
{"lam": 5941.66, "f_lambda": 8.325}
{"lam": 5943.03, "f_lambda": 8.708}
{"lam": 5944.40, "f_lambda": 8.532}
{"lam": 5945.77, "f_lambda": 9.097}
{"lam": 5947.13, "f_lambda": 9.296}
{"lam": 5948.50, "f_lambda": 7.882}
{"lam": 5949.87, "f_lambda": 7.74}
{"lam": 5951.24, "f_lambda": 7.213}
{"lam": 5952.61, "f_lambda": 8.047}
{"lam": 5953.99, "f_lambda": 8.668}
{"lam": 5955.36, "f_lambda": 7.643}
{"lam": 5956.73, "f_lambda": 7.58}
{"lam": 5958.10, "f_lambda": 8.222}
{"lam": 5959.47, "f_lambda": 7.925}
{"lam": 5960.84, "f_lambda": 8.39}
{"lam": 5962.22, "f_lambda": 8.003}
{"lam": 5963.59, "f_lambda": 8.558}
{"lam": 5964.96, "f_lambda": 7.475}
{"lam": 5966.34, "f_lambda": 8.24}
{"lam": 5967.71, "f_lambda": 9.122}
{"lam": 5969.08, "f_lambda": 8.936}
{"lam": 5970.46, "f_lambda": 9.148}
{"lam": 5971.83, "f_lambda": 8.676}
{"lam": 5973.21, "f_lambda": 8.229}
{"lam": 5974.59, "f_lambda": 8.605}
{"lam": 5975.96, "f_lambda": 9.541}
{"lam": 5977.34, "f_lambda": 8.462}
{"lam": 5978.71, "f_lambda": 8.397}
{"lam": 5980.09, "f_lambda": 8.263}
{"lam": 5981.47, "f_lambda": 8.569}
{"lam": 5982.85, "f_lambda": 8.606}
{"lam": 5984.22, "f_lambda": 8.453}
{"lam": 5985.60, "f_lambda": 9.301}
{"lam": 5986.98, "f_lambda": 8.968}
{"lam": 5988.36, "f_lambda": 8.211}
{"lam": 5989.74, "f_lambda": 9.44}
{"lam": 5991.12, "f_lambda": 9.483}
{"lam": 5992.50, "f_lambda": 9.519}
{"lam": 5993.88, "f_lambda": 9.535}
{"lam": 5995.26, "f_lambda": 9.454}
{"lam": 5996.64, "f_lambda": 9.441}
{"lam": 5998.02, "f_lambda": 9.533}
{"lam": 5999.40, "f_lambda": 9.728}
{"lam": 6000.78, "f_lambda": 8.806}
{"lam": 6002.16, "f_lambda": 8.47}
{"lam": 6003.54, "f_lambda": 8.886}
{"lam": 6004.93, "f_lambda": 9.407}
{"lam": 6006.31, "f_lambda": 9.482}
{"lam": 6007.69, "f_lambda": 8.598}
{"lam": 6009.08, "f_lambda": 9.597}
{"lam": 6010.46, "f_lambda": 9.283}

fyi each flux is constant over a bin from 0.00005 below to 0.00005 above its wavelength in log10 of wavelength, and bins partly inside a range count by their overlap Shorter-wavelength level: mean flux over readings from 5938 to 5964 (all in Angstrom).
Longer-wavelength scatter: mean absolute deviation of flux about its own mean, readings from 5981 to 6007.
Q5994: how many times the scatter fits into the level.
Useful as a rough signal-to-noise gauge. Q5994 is 20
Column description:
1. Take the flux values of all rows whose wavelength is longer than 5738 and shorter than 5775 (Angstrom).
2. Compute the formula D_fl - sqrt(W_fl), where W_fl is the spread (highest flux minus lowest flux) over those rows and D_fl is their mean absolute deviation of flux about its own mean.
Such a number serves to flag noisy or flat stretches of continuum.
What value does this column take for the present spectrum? -1.17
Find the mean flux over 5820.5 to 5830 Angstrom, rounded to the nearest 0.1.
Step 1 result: 8.8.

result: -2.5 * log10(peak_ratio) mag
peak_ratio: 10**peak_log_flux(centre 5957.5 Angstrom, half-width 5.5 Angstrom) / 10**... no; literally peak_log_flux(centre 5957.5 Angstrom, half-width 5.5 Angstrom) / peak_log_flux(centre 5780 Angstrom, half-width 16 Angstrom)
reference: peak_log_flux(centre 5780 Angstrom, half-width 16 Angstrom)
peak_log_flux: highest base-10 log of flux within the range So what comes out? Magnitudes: 0.109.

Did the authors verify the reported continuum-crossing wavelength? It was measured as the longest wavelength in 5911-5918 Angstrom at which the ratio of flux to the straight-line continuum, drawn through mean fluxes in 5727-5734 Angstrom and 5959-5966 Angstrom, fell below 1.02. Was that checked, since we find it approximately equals 5917.08 Angstrom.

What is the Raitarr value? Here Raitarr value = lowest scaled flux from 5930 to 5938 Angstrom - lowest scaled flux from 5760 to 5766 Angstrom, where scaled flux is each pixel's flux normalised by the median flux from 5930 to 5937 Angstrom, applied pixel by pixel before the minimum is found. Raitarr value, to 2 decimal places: -0.11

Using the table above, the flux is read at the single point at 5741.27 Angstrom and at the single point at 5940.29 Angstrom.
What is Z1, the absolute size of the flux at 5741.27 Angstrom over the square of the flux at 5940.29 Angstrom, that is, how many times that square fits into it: 0.11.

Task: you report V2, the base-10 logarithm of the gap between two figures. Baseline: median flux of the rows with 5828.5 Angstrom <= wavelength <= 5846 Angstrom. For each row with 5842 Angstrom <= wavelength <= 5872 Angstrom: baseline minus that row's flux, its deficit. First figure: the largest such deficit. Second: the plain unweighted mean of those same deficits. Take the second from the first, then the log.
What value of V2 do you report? 0.20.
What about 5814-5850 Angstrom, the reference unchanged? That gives 0.45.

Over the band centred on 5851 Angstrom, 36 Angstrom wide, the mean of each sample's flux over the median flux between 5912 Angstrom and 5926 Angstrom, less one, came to 0.13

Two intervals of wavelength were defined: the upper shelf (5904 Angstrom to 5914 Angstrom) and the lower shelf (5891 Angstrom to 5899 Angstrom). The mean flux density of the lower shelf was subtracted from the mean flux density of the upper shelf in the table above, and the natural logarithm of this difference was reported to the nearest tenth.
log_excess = 1.2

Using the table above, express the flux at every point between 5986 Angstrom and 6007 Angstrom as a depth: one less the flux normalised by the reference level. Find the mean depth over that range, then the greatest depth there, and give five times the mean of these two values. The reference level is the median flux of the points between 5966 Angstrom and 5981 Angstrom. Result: -0.07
